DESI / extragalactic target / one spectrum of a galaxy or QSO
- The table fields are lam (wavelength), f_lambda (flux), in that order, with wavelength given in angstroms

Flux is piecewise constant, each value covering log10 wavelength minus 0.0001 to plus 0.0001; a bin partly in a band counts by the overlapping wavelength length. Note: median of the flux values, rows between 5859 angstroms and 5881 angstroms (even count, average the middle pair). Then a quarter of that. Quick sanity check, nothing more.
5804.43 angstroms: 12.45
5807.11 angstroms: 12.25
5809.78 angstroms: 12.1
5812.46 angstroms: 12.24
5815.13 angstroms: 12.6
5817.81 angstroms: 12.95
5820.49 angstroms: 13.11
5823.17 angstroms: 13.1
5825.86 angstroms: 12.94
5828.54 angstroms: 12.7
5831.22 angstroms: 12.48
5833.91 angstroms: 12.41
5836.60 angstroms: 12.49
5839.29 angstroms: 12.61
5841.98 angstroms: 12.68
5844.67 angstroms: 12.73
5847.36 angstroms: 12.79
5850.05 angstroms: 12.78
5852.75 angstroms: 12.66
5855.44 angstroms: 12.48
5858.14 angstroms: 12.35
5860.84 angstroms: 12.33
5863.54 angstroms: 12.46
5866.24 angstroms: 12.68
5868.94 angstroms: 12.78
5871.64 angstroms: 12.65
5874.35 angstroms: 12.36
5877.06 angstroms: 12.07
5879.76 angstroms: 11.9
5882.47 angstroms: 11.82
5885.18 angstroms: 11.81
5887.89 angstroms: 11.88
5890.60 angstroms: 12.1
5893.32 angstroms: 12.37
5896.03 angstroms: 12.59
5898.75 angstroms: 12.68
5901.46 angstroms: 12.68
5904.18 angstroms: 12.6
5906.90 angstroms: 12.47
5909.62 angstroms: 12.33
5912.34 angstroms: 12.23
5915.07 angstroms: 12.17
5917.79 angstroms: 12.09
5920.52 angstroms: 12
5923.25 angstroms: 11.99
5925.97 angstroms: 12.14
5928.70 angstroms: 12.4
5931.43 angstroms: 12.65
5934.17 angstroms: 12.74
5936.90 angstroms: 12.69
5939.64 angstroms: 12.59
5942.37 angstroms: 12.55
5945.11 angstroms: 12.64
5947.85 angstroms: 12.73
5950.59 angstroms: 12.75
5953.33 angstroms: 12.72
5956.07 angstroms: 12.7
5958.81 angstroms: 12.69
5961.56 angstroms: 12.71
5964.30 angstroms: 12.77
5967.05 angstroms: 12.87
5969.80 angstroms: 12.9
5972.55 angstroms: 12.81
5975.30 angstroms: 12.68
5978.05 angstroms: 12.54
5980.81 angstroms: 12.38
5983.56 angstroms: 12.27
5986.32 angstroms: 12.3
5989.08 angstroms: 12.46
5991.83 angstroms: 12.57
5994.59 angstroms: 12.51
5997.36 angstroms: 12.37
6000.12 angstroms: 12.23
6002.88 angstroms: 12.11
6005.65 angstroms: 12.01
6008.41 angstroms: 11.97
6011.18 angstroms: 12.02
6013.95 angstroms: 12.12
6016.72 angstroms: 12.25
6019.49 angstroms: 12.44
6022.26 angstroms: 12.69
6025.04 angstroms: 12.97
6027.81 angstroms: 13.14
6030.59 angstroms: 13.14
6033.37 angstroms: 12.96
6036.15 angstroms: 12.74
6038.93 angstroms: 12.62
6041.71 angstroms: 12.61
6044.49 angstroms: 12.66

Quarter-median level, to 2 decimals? 3.10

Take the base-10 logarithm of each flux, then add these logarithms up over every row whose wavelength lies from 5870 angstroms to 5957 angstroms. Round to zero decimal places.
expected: 35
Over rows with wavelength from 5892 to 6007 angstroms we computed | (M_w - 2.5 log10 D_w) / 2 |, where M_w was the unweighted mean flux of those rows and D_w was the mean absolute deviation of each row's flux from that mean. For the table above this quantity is 7.08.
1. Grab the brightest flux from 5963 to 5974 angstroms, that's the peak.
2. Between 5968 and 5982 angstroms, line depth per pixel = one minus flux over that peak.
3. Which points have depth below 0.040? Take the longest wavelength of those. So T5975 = 5978.05 angstroms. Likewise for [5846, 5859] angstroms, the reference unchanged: 5855.44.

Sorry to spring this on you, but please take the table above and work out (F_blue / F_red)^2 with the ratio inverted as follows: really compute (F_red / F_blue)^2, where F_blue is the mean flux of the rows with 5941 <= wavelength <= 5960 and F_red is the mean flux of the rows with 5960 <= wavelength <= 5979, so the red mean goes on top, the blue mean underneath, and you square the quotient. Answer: 1.011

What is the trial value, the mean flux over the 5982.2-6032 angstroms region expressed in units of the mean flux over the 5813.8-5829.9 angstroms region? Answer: 0.96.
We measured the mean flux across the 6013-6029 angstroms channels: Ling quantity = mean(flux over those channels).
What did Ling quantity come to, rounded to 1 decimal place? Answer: 12.6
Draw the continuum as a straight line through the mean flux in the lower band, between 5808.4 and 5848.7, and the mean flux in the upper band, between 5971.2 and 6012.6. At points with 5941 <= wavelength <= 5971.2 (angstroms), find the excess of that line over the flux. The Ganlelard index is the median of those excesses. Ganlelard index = -0.30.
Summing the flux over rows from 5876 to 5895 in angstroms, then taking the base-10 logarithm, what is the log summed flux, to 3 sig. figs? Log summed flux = 1.92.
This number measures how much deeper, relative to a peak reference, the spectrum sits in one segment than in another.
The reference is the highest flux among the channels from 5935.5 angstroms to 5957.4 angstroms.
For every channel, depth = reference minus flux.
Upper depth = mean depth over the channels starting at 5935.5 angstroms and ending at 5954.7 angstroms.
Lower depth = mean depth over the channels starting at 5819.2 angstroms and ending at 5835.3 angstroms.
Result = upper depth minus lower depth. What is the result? 0.1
